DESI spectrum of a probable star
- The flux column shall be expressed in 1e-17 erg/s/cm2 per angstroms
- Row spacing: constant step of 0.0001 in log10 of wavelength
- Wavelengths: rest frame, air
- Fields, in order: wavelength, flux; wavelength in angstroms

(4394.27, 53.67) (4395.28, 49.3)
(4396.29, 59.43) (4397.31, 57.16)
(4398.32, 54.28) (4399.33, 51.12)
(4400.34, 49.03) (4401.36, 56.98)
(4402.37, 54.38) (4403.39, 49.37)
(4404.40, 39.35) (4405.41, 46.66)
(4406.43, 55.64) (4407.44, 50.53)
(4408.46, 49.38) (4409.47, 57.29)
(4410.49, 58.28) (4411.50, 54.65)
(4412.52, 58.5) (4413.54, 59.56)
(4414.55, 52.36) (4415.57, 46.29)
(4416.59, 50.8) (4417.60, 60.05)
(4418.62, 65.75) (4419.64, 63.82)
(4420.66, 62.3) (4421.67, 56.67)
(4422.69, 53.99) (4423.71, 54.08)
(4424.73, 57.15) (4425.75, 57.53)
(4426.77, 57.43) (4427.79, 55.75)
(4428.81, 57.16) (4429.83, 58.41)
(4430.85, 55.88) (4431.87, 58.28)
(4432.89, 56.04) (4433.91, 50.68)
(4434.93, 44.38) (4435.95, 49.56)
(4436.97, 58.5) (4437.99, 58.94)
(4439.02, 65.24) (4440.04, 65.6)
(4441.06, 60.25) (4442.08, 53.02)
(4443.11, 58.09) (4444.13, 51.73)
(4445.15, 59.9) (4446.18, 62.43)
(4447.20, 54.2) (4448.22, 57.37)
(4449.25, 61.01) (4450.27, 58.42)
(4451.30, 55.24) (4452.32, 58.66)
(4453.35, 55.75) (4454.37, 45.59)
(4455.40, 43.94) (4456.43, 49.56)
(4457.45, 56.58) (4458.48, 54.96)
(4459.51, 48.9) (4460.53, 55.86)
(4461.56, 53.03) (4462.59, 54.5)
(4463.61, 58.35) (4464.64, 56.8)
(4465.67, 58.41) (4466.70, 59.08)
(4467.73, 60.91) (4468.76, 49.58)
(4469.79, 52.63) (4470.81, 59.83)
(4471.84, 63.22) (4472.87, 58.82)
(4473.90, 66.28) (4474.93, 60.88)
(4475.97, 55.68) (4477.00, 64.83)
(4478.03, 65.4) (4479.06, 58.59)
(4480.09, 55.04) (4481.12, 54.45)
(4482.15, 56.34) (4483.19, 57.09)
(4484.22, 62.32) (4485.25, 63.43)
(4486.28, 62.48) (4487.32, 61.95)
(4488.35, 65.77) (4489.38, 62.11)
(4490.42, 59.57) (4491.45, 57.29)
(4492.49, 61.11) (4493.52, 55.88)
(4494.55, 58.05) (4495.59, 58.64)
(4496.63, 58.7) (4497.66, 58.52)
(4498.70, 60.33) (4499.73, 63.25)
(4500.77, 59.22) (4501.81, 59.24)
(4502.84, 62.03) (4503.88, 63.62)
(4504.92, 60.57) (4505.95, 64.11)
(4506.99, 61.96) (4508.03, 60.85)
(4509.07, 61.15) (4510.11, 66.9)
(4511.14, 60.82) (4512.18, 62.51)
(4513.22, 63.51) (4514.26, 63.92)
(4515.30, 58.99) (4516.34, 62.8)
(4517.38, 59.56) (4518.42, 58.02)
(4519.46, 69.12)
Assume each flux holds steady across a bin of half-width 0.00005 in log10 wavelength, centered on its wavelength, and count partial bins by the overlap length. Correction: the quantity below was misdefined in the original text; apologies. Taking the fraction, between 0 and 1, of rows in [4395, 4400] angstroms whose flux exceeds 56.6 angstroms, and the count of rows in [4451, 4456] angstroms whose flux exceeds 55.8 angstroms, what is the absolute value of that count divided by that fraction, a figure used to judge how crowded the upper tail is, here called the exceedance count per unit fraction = 2.5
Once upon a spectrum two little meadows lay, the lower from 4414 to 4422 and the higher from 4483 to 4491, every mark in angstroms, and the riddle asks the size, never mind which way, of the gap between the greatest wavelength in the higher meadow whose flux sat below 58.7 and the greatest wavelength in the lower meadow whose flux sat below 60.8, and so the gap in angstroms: 61.5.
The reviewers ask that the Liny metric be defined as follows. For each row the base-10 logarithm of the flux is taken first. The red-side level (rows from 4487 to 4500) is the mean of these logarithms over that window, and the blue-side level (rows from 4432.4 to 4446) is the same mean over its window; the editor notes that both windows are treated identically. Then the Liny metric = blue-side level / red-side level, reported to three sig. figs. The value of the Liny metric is 0.983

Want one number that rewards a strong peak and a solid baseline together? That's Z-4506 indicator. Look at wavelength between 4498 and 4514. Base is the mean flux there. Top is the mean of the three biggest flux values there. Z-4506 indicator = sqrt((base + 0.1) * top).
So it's 63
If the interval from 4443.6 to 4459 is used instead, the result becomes 58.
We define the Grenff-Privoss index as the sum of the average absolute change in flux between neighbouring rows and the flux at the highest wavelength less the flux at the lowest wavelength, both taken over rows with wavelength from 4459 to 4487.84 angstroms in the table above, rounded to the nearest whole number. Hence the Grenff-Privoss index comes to 17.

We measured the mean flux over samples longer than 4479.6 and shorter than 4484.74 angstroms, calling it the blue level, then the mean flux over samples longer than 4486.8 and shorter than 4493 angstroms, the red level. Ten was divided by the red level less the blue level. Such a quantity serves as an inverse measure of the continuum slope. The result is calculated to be 2.4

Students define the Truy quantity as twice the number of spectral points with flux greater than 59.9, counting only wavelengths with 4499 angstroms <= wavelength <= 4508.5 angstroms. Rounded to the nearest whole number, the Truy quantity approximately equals 14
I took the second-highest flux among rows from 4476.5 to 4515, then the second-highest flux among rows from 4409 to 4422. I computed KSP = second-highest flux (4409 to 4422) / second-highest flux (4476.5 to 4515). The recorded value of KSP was 0.97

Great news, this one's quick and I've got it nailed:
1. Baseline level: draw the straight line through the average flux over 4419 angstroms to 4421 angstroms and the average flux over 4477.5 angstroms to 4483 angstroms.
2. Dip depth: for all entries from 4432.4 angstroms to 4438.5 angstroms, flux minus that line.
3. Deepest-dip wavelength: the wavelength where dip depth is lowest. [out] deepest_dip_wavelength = 4434.93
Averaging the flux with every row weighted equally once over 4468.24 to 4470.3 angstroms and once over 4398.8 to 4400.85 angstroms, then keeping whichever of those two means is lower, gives 50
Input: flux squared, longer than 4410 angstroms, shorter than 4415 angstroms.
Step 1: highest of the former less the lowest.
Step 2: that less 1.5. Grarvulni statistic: 804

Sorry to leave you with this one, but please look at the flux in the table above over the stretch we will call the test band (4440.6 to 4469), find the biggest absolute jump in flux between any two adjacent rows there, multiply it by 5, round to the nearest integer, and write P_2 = 57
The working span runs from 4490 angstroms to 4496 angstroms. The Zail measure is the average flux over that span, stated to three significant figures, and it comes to 58.4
